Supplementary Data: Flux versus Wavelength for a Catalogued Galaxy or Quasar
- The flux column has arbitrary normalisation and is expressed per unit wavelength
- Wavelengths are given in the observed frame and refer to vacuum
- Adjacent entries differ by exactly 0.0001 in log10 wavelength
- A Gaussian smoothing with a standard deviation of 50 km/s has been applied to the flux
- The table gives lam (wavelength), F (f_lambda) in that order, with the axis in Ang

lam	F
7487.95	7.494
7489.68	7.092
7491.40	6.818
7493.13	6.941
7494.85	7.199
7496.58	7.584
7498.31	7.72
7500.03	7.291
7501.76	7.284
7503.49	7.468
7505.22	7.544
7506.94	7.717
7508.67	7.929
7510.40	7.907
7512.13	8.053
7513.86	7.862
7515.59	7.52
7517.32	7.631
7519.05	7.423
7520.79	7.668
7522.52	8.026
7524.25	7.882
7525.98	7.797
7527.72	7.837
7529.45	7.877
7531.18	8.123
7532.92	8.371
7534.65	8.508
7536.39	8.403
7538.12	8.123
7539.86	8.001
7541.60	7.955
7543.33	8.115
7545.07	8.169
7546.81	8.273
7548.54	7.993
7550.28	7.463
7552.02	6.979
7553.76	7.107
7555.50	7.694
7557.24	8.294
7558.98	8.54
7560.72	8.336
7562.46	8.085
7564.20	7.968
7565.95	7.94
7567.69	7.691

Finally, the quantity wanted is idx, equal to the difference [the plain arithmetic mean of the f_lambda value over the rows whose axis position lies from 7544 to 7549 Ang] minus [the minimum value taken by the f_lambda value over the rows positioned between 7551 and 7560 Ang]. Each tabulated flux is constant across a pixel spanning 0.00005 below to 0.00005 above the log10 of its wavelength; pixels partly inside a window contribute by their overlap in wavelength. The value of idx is 1.17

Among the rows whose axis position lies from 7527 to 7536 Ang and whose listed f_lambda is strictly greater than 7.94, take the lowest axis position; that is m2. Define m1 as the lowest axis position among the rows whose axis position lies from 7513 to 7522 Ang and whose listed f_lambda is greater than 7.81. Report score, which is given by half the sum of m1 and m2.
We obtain 7522.5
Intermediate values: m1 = 7513.86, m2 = 7531.18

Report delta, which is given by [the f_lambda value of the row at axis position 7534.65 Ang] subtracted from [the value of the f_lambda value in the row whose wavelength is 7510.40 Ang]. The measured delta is -0.6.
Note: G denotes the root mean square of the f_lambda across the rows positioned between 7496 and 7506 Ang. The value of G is 7.48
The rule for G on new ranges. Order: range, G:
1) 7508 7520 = 7.76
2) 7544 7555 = 7.68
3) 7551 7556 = 7.27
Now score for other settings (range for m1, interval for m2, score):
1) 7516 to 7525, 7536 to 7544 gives 7529.5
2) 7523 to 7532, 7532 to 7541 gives 7528.6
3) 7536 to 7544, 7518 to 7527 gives 7529.5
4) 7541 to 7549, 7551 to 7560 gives 7549.4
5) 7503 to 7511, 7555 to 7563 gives 7533.0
